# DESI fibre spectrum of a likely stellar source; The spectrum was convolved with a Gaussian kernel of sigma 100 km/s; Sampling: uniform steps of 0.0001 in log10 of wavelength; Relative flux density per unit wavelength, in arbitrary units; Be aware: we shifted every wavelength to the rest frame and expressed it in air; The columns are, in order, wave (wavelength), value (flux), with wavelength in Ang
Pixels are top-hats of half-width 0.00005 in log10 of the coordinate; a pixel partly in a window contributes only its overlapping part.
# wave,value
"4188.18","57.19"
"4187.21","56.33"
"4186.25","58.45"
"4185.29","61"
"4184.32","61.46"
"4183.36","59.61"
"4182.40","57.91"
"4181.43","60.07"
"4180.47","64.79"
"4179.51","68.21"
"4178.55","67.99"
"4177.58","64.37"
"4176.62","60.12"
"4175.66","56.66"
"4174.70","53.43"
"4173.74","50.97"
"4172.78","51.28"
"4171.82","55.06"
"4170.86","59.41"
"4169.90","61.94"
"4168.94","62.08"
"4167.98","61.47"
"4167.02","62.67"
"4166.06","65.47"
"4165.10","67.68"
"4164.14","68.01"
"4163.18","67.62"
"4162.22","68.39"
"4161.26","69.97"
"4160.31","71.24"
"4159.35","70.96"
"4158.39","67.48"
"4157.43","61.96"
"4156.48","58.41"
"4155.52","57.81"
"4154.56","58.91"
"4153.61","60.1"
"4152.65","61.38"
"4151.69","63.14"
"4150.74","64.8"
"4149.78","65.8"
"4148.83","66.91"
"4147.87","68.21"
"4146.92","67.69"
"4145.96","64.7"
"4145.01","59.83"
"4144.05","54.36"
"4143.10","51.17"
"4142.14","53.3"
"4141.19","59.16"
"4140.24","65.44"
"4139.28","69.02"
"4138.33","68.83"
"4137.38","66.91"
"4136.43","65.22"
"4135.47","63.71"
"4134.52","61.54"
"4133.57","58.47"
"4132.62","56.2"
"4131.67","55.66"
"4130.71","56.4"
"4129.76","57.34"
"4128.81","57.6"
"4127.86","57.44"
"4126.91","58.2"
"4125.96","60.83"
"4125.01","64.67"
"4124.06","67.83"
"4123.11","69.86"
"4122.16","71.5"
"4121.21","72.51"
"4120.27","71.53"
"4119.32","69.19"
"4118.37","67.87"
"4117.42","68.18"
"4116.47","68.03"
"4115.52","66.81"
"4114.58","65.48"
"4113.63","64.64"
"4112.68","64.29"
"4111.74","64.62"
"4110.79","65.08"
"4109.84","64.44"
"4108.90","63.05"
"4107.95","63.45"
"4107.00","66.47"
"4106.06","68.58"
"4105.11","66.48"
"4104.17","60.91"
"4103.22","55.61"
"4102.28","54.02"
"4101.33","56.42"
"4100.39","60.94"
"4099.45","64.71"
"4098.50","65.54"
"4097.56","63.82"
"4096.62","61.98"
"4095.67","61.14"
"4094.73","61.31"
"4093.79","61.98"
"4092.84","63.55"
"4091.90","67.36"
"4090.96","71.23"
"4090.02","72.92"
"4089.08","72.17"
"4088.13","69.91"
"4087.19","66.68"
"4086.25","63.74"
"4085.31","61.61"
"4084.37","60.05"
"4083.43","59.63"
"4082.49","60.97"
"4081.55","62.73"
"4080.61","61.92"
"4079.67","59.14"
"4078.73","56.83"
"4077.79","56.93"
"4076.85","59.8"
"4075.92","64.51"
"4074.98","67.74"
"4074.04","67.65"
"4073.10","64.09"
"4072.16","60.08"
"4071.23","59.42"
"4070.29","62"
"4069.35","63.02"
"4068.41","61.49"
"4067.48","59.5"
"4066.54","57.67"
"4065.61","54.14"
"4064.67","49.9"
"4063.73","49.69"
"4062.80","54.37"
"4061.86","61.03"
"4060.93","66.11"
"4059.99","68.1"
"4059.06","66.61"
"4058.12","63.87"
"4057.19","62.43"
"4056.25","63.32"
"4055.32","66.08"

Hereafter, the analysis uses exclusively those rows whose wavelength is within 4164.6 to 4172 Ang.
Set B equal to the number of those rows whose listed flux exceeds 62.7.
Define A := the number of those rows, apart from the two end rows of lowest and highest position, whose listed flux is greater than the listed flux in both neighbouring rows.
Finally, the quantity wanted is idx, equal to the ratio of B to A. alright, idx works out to 2.0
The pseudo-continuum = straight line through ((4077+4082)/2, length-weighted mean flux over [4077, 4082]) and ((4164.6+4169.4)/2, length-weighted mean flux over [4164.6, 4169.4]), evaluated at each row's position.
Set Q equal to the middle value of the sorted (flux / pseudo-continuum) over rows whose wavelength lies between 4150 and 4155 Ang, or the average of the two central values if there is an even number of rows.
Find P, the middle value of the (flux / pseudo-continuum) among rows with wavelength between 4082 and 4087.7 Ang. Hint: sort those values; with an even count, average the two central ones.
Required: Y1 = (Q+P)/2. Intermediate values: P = 1.03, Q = 0.97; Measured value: 1.00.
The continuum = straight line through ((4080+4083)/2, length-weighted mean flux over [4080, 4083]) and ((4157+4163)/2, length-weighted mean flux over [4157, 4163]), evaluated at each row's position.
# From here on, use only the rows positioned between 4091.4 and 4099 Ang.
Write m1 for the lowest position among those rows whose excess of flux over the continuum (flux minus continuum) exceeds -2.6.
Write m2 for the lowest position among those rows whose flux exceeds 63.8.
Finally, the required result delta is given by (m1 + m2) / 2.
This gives 4091.9 Ang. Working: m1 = 4091.90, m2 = 4091.90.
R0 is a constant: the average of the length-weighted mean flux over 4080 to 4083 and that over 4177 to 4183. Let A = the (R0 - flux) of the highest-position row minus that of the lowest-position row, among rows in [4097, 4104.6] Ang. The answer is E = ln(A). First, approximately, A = 3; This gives 1.1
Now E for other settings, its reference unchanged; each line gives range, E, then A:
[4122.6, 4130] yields 2.5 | 13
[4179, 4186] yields 2.0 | 7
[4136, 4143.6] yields 2.6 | 14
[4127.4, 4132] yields 0.6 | 2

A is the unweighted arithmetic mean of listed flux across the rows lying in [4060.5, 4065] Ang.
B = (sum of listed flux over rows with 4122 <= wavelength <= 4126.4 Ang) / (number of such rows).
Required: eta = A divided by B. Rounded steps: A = 56.2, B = 67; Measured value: 0.84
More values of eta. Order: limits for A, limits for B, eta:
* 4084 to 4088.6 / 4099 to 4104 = 1.10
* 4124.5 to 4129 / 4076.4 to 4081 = 1.01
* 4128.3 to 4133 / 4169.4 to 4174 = 1.02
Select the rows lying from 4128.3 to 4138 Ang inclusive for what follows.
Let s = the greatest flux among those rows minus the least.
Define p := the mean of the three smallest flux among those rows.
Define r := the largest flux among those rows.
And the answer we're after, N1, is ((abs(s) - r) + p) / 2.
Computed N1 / 0.2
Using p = 56.1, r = 66.91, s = 11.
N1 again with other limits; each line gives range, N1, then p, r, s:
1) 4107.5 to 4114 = 0.3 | 63.6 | 65.08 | 2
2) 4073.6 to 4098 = 0.4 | 57.6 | 72.92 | 16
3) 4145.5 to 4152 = 0.5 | 64.2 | 68.21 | 5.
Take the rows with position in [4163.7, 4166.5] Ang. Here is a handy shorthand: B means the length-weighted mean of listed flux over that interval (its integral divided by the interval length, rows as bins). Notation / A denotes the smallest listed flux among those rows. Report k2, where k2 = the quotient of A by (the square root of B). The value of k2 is 8.0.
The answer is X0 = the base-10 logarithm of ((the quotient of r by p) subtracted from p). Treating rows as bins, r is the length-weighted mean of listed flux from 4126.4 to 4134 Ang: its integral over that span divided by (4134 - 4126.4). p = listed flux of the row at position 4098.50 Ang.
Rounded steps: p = 65.54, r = 57.2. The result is 1.81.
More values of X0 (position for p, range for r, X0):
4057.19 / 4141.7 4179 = 1.79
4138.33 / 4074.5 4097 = 1.83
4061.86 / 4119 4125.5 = 1.78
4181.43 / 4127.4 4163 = 1.77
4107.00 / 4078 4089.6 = 1.82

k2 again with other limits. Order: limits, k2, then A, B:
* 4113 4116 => 8.0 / 64.64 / 65.6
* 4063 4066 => 6.9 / 49.69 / 51.4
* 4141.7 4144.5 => 7.0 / 51.17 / 52.9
